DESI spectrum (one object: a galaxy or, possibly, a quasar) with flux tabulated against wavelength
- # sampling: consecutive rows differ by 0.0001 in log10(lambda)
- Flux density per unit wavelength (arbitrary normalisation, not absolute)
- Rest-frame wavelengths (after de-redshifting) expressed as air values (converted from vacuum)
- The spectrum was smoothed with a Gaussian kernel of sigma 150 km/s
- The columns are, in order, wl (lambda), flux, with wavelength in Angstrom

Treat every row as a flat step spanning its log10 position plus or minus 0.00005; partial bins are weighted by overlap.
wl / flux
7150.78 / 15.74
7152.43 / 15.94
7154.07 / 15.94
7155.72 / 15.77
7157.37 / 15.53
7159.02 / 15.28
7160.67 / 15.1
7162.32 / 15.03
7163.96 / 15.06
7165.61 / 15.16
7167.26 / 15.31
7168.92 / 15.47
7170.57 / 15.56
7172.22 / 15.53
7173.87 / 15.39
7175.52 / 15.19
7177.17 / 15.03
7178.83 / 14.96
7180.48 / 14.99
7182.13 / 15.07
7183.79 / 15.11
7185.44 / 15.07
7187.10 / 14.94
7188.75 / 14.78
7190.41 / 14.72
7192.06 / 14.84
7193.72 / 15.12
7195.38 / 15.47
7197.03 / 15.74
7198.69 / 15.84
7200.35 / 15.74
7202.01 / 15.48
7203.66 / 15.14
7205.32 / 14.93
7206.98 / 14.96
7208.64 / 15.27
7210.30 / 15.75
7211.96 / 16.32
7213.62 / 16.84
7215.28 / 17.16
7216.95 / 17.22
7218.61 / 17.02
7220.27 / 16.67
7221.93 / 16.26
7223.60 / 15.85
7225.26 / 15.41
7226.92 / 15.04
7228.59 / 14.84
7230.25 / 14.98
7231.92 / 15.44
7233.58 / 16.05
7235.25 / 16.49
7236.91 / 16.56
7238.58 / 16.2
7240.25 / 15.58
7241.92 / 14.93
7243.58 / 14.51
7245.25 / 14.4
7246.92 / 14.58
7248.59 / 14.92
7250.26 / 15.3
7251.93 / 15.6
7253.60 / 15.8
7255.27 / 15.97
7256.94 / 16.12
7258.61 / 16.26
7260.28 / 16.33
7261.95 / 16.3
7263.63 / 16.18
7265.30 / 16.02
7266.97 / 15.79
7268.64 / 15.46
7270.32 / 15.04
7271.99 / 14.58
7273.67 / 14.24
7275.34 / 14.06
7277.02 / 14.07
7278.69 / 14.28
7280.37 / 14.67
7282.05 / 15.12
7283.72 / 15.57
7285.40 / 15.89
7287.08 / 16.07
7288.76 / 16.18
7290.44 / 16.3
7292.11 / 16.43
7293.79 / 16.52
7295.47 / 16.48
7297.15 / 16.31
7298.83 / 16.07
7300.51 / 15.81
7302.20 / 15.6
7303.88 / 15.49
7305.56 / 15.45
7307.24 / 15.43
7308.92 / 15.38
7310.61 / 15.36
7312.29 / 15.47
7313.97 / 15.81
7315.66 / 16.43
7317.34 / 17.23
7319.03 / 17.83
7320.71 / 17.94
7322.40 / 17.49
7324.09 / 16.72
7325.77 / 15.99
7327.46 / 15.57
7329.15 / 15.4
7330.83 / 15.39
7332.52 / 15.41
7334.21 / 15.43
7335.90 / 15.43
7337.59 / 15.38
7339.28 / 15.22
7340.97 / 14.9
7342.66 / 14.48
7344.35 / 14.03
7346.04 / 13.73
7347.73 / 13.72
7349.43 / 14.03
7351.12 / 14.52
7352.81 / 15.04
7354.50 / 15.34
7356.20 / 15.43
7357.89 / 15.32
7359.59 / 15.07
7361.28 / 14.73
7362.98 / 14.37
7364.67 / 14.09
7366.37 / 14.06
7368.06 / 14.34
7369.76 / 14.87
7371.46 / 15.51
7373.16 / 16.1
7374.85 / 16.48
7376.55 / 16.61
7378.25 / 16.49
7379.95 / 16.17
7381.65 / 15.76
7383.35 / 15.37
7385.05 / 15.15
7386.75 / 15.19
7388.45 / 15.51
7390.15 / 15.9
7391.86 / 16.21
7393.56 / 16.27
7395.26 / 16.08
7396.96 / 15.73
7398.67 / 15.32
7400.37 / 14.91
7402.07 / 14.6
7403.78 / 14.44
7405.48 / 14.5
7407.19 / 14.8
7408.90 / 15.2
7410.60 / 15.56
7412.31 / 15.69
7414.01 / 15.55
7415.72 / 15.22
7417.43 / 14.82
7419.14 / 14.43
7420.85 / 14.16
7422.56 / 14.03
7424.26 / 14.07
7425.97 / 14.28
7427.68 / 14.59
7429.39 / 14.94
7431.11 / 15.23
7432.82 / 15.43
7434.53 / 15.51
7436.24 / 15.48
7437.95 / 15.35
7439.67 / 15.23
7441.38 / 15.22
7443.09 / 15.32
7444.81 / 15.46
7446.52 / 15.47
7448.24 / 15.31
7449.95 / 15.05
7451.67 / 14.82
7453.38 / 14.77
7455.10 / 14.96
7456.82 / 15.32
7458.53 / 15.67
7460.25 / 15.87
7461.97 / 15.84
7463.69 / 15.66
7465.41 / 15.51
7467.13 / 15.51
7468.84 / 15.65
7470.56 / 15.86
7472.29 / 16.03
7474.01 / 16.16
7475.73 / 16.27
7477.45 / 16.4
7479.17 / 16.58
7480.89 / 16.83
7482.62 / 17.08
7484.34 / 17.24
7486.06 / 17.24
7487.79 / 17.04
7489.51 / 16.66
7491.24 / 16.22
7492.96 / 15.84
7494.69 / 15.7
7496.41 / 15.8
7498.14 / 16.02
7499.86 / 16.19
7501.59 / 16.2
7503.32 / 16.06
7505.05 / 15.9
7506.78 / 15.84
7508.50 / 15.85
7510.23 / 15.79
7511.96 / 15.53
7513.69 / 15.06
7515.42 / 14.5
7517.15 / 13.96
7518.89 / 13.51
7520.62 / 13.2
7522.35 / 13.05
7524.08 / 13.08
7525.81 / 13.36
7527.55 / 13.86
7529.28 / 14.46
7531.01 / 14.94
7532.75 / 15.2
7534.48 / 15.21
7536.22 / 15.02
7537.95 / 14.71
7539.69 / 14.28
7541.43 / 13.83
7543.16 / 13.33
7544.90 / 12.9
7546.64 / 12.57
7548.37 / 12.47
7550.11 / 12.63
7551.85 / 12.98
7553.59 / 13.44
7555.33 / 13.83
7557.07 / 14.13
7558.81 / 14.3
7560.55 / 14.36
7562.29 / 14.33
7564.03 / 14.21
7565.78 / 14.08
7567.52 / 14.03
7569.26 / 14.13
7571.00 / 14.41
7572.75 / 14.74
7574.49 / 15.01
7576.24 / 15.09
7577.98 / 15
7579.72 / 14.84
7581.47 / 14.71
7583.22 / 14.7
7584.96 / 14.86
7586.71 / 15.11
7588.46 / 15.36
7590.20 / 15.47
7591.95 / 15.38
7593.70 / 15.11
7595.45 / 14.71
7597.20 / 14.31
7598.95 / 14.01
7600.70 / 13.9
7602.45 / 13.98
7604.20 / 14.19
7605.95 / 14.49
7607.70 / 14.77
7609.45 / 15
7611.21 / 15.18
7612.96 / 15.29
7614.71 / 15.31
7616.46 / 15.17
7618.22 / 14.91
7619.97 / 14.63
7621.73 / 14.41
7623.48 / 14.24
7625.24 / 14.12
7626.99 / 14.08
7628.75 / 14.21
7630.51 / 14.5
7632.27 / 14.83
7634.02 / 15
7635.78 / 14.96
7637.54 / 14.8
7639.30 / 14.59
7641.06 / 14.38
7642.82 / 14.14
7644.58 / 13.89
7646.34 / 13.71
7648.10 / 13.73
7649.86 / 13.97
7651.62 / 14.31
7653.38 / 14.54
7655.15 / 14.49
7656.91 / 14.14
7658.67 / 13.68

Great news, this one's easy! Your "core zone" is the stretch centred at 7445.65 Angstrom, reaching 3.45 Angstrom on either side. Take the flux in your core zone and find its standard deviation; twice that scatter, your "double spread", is 0.2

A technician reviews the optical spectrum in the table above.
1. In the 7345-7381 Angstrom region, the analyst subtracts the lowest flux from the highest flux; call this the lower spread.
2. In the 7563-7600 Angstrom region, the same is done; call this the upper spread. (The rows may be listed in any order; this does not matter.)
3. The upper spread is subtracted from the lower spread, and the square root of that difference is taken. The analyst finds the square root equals 1.2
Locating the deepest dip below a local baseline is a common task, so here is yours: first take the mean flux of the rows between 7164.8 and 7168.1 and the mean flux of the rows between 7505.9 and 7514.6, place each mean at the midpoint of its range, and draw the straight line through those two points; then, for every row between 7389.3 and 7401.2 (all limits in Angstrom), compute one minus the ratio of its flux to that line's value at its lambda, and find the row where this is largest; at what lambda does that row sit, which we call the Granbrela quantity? 7400.37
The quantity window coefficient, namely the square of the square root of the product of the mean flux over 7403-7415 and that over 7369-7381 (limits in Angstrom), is 242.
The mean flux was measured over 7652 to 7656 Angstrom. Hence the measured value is 14.5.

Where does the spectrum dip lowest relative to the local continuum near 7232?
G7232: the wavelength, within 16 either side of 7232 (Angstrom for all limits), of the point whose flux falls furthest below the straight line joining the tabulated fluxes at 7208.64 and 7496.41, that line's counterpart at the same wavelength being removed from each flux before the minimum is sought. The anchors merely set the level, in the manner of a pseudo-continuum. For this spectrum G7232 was 7245.25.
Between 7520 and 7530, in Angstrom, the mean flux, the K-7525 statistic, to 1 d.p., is 13.5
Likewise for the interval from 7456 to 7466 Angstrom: 15.6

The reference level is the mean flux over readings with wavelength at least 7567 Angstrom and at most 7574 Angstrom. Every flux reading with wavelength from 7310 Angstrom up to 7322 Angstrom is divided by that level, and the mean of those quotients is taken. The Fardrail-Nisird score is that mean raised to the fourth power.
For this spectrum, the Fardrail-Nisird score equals 1.79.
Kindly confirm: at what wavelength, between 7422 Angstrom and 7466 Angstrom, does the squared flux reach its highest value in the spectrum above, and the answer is 7460.25 Angstrom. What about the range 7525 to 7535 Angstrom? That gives 7534.48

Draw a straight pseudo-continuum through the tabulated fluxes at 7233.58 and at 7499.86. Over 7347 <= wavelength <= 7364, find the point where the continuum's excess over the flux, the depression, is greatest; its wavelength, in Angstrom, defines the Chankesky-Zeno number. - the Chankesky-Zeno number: 7347.73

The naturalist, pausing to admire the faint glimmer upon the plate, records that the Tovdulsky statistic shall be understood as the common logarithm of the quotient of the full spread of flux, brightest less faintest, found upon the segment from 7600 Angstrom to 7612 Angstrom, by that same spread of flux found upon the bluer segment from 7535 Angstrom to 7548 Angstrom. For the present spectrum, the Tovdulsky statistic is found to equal -0.28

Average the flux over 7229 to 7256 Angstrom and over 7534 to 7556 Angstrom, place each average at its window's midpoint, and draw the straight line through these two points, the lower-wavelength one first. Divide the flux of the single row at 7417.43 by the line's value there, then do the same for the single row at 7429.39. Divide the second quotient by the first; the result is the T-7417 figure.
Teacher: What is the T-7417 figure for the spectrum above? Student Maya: 1.01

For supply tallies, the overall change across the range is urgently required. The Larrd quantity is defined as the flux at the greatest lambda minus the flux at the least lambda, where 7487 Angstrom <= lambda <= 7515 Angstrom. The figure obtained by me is -2.0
